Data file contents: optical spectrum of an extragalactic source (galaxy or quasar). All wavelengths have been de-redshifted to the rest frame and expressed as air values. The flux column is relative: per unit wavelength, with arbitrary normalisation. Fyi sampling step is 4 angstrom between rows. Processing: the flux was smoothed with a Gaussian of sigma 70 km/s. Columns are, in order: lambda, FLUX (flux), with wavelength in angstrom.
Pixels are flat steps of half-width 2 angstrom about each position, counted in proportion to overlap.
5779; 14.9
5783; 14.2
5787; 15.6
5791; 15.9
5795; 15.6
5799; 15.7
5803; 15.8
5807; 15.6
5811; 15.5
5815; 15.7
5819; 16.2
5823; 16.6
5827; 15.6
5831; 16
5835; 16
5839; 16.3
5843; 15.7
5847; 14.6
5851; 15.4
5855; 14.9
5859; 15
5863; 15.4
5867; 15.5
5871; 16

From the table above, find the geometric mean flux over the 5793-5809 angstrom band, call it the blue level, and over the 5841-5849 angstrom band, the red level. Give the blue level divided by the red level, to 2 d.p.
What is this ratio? 1.04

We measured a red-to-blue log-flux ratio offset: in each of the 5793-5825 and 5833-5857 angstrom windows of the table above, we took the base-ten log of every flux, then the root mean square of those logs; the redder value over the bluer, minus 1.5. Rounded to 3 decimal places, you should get -0.508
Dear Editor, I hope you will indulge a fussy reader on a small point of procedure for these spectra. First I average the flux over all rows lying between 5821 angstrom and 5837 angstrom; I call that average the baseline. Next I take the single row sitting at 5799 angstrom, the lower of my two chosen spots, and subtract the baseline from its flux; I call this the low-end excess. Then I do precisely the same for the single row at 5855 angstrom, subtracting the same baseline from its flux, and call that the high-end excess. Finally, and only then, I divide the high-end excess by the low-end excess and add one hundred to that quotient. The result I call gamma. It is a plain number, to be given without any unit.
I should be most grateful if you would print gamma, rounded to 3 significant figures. 103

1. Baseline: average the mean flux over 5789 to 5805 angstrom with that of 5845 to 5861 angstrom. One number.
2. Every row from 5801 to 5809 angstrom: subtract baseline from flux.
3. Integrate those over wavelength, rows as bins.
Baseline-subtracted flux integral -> 3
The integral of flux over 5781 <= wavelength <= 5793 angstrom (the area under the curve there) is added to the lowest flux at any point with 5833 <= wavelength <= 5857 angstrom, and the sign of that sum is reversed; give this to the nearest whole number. -197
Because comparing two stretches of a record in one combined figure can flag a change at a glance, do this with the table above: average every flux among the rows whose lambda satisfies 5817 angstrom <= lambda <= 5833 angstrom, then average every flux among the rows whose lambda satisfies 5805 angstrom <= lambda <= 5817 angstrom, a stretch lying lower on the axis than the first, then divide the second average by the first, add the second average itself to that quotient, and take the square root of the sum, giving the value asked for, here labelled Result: 4.070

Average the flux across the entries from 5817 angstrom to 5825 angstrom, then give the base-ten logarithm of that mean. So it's 1.21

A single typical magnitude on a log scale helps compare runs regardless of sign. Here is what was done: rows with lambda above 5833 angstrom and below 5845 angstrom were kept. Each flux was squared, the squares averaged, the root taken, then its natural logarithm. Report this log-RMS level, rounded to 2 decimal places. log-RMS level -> 2.77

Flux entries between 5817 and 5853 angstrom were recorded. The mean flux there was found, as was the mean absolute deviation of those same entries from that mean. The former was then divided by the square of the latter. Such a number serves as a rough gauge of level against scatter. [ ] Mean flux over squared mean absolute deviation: 81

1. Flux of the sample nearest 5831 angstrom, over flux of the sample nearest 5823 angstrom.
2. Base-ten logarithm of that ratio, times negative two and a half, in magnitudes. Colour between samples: 0.04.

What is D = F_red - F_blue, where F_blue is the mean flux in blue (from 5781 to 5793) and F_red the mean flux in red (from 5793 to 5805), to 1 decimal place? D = 0.5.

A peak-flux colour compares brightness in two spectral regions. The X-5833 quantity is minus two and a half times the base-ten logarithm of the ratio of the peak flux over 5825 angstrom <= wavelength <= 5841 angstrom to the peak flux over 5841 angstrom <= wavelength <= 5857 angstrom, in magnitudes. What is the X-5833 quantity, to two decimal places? -0.04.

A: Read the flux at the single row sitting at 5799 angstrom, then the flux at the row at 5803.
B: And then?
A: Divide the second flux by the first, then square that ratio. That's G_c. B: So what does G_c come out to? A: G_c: 1.01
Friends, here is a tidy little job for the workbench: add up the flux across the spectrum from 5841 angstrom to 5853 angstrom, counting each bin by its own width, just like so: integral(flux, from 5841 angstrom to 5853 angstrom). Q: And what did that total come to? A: 183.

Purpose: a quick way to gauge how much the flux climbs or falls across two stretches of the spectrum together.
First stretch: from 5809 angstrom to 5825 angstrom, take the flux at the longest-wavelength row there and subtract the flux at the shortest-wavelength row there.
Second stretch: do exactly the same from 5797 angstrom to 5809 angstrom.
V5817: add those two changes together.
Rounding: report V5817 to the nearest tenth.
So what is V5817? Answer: 1.0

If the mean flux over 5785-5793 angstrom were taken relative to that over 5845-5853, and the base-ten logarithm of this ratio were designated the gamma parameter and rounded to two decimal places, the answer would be 0.02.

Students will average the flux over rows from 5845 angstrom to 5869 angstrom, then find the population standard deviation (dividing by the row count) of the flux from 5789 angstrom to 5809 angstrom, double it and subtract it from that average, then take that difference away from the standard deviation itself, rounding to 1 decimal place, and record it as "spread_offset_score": -14.8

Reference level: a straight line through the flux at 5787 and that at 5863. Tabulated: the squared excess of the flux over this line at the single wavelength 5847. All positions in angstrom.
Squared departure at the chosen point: 0.71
